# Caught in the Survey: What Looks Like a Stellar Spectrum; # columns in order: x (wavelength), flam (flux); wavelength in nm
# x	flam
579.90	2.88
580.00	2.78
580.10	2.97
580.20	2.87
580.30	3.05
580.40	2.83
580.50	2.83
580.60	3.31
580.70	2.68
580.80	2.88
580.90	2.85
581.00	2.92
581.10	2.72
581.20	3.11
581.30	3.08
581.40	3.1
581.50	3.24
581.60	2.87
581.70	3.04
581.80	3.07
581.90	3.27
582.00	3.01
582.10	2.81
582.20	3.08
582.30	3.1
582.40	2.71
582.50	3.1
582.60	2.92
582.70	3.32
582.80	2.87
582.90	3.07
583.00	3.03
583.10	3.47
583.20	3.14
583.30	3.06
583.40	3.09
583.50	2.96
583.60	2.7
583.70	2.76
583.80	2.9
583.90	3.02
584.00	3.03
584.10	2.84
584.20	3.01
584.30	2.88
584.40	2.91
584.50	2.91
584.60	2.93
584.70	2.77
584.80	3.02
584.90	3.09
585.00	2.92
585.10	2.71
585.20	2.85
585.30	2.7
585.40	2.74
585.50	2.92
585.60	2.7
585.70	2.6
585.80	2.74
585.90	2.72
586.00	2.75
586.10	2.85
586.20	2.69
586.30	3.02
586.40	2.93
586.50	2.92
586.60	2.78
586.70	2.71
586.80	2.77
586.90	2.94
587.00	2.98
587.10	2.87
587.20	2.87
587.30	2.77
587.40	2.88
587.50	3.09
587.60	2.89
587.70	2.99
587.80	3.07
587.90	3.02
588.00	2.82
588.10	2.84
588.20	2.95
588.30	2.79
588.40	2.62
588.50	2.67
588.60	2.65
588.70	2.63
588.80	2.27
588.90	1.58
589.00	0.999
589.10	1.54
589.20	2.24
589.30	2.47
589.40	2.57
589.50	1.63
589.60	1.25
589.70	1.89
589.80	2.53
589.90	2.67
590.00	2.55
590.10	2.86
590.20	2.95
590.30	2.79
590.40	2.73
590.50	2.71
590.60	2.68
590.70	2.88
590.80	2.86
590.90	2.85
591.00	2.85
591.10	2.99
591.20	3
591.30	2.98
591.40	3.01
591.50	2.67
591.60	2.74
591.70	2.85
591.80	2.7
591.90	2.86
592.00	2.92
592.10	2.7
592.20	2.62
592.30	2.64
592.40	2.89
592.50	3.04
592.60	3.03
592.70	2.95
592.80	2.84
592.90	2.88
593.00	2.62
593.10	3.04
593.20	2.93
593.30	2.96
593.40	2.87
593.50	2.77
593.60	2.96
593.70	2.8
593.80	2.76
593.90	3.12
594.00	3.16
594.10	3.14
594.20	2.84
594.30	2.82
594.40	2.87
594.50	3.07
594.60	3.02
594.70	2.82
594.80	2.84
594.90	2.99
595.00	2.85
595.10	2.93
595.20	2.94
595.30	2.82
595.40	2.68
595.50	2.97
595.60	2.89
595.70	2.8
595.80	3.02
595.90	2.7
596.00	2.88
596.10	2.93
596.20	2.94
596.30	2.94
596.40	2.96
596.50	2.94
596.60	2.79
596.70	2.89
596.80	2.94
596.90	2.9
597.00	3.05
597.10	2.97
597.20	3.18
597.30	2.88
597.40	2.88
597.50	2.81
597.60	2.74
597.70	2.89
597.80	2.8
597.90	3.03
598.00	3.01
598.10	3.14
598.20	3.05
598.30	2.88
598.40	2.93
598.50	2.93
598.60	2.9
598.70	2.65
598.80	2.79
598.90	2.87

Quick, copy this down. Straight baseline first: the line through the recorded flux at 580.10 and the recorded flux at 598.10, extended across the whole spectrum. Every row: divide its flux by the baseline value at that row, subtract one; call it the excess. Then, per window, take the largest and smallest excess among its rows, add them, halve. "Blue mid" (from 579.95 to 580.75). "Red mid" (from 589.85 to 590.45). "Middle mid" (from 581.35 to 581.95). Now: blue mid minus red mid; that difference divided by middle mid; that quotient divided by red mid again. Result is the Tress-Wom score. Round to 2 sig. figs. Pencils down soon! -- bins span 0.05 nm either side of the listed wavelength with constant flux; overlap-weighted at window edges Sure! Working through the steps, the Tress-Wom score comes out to -38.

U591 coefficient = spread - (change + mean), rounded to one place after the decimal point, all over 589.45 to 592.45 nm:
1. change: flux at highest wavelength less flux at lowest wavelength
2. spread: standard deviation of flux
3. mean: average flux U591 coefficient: -3.5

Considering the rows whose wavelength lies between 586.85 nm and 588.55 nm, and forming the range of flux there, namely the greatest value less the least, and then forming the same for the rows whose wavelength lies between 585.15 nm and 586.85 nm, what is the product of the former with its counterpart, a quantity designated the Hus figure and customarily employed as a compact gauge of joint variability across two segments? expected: 0.20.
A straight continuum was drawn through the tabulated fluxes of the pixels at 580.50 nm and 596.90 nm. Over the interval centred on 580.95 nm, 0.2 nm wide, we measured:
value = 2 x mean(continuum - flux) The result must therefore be -0.11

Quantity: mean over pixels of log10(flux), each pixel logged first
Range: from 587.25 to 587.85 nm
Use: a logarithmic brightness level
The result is 0.469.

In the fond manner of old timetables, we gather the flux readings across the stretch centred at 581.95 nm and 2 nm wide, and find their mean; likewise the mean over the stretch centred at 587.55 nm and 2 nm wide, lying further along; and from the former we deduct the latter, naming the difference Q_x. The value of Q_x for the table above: 0.2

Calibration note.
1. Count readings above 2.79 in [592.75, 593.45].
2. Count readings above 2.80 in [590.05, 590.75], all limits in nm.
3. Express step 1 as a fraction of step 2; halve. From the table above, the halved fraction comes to 1.00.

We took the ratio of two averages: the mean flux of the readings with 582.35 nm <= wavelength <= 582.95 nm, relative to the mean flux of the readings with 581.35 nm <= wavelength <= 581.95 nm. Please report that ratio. 0.97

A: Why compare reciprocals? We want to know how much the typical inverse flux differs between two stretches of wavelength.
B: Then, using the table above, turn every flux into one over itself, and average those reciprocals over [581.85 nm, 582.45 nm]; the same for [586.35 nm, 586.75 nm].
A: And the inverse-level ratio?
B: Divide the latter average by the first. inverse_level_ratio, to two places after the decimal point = 1.05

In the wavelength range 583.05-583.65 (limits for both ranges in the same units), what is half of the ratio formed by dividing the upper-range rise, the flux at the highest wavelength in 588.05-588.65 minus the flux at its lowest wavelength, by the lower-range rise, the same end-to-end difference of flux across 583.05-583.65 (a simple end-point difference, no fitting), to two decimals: 0.12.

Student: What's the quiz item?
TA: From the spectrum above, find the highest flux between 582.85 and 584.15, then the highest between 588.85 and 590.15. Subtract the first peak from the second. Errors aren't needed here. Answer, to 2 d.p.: -0.61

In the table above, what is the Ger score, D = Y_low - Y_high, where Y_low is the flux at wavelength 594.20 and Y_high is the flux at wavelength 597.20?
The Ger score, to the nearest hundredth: -0.34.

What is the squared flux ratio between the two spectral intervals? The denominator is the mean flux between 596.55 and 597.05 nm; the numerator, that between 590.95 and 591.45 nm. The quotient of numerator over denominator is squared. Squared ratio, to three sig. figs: 1.04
